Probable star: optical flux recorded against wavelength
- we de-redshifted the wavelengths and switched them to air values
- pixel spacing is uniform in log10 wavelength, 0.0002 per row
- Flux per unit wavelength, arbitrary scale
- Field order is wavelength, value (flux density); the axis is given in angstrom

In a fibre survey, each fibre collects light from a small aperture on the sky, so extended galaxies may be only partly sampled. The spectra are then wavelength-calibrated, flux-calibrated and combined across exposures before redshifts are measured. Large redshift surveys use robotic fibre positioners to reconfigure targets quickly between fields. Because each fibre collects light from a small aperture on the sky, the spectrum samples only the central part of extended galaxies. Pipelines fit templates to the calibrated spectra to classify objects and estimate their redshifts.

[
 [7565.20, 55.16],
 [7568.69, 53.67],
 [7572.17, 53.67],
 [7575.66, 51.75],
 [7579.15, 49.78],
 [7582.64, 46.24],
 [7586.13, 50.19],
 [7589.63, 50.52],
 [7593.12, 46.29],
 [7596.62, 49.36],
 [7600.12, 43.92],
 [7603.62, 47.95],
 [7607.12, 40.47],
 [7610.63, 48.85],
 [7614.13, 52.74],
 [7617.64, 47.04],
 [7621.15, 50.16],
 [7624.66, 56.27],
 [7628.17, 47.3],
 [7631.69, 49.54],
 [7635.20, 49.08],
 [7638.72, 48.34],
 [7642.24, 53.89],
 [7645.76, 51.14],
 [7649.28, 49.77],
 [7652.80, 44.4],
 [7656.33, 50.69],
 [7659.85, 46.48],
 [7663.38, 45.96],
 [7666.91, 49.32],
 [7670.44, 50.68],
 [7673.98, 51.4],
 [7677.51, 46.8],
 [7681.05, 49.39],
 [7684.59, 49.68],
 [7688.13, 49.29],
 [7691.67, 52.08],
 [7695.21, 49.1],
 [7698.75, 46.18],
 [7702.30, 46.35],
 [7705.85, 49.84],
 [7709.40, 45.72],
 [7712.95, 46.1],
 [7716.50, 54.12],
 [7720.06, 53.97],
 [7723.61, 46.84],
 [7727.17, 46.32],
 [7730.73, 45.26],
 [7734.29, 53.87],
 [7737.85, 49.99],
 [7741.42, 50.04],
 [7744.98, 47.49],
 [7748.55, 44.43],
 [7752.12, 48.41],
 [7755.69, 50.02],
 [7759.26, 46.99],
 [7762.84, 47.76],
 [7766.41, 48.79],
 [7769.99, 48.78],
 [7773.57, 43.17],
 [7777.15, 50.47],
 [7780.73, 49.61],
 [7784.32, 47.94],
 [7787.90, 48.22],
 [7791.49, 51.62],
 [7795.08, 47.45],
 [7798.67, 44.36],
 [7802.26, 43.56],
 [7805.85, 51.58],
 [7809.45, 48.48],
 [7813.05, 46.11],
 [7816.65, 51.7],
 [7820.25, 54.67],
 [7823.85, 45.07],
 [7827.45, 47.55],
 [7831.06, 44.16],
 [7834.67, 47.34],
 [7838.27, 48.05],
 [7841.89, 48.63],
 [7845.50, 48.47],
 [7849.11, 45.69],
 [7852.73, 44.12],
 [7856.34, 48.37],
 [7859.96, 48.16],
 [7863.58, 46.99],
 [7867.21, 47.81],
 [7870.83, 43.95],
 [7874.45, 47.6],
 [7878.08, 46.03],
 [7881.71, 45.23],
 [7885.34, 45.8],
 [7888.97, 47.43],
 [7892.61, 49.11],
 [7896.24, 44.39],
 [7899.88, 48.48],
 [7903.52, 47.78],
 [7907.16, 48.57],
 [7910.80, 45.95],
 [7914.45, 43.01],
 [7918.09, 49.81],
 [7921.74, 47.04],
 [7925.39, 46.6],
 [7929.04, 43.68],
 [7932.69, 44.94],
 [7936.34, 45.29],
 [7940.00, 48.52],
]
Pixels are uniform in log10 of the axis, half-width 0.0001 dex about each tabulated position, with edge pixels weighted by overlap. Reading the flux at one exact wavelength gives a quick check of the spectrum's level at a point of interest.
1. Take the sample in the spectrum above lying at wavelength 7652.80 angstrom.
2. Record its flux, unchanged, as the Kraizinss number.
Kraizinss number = 44.4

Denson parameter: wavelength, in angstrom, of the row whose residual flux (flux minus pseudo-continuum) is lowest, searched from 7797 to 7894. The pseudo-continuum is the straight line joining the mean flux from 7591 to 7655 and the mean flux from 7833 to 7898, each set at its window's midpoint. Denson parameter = 7802.26 angstrom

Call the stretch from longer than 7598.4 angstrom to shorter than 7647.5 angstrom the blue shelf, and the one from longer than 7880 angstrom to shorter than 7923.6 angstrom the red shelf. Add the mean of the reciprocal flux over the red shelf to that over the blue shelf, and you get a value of 0.0419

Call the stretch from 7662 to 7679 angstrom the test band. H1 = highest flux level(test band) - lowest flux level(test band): 5.4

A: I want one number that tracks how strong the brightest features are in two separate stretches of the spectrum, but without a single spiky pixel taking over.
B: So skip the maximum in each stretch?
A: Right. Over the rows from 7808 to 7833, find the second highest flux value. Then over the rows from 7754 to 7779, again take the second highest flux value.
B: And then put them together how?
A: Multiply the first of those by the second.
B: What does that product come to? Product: 2586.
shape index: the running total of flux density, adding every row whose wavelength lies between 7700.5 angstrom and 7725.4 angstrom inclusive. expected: 343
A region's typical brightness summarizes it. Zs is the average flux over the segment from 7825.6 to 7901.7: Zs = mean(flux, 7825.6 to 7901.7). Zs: 46.8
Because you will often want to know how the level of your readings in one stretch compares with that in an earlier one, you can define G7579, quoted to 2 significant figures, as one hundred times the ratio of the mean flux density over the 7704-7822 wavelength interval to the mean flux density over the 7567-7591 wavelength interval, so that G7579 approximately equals 96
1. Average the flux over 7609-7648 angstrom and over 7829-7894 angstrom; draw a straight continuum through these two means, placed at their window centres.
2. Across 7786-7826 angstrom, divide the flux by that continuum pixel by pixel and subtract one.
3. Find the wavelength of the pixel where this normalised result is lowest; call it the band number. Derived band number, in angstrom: 7802.26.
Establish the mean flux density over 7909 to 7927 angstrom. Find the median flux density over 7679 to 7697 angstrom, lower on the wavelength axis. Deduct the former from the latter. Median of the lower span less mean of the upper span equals 2.9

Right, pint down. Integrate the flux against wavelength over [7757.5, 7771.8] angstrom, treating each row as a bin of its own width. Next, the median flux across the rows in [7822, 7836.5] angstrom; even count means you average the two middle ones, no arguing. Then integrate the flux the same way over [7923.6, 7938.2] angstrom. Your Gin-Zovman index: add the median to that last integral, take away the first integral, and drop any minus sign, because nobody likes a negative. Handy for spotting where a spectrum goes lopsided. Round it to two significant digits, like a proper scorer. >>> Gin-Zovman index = 18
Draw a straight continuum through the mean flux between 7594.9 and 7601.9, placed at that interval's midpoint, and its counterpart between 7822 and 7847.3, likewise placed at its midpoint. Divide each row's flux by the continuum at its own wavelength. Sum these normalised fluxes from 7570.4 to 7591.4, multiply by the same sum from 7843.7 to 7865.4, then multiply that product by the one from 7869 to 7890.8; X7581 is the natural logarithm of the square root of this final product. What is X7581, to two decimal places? 2.71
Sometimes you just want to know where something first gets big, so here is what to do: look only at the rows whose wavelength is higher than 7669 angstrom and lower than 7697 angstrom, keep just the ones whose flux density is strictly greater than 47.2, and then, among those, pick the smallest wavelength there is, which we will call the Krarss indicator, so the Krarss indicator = 7670.44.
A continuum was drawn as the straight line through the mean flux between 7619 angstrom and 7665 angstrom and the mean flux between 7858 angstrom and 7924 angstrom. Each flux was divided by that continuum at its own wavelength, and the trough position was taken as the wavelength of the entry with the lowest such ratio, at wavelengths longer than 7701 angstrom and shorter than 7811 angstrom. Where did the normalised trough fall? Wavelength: 7773.57 angstrom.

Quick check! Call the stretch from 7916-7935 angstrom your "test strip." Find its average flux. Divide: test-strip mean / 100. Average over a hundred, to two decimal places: 0.46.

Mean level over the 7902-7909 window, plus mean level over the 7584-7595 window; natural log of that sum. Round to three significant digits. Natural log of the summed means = 4.58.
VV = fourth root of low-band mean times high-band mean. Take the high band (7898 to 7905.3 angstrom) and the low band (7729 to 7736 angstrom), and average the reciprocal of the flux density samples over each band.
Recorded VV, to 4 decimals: 0.1434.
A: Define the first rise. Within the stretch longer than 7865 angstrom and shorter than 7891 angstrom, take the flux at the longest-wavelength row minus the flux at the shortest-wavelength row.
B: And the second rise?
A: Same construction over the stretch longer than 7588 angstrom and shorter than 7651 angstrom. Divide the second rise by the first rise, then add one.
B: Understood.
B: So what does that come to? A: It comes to 3.0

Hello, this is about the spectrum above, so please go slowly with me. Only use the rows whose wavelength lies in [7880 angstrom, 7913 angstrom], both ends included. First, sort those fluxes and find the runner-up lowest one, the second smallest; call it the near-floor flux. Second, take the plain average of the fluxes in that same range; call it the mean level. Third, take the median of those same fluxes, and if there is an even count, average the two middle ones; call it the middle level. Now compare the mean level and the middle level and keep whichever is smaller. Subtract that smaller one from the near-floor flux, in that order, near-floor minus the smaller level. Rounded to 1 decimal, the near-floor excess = -1.7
